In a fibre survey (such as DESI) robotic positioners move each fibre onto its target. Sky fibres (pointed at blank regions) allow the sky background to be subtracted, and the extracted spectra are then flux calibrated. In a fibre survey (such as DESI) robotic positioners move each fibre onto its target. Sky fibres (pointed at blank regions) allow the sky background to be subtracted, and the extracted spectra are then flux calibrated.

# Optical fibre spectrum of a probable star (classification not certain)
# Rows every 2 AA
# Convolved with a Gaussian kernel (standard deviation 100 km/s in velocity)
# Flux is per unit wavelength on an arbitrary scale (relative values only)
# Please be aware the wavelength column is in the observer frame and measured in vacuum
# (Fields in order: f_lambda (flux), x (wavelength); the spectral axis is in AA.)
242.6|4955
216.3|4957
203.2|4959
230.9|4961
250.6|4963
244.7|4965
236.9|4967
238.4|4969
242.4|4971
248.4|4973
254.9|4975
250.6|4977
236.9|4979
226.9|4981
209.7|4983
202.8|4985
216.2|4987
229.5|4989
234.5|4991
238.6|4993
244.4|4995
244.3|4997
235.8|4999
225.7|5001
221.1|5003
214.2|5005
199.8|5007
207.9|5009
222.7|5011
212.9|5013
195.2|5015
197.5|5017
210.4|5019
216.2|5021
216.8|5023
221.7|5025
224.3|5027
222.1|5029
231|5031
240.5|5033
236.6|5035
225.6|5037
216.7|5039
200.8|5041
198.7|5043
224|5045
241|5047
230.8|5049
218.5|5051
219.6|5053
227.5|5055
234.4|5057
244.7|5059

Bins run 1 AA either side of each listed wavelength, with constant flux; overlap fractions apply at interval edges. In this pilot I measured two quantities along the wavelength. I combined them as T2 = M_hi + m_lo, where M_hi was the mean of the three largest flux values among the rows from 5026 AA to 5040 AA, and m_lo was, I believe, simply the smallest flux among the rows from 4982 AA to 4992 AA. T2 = 439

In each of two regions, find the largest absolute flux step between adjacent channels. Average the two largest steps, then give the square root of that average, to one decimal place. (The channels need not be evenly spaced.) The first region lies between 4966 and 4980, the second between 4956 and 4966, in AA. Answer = 4.5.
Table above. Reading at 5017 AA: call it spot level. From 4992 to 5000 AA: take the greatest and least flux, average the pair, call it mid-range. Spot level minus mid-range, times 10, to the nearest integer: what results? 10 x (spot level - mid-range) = -426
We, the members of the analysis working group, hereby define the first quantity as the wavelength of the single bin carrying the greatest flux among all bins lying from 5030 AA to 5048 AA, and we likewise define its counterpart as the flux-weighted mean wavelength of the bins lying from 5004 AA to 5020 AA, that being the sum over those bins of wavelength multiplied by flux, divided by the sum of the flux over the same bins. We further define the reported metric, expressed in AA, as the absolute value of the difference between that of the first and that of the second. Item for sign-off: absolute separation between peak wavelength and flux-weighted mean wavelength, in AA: 35.1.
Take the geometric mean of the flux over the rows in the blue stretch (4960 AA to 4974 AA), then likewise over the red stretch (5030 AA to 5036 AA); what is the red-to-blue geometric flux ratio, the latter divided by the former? 0.98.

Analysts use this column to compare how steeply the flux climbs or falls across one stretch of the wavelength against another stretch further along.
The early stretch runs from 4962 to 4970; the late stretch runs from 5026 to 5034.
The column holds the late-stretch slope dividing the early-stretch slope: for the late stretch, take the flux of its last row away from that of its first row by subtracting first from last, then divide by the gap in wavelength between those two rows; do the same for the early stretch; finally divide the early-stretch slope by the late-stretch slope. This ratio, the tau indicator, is -0.8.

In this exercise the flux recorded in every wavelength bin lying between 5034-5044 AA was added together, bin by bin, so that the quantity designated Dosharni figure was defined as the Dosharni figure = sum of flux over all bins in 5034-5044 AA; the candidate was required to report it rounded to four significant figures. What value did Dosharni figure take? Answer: 1078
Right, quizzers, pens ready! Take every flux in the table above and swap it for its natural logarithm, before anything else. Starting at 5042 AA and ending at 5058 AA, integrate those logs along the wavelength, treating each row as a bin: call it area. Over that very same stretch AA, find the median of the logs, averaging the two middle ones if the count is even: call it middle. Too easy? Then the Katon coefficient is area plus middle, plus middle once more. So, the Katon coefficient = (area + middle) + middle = 97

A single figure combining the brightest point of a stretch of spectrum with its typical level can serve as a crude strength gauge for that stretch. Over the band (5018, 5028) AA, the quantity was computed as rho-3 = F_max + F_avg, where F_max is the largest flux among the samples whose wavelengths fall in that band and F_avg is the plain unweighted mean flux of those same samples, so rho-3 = 442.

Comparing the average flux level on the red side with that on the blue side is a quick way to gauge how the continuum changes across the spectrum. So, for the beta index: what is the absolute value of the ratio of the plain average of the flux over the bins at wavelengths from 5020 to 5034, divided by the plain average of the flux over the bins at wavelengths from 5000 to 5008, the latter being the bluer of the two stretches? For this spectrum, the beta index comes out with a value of 1.04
